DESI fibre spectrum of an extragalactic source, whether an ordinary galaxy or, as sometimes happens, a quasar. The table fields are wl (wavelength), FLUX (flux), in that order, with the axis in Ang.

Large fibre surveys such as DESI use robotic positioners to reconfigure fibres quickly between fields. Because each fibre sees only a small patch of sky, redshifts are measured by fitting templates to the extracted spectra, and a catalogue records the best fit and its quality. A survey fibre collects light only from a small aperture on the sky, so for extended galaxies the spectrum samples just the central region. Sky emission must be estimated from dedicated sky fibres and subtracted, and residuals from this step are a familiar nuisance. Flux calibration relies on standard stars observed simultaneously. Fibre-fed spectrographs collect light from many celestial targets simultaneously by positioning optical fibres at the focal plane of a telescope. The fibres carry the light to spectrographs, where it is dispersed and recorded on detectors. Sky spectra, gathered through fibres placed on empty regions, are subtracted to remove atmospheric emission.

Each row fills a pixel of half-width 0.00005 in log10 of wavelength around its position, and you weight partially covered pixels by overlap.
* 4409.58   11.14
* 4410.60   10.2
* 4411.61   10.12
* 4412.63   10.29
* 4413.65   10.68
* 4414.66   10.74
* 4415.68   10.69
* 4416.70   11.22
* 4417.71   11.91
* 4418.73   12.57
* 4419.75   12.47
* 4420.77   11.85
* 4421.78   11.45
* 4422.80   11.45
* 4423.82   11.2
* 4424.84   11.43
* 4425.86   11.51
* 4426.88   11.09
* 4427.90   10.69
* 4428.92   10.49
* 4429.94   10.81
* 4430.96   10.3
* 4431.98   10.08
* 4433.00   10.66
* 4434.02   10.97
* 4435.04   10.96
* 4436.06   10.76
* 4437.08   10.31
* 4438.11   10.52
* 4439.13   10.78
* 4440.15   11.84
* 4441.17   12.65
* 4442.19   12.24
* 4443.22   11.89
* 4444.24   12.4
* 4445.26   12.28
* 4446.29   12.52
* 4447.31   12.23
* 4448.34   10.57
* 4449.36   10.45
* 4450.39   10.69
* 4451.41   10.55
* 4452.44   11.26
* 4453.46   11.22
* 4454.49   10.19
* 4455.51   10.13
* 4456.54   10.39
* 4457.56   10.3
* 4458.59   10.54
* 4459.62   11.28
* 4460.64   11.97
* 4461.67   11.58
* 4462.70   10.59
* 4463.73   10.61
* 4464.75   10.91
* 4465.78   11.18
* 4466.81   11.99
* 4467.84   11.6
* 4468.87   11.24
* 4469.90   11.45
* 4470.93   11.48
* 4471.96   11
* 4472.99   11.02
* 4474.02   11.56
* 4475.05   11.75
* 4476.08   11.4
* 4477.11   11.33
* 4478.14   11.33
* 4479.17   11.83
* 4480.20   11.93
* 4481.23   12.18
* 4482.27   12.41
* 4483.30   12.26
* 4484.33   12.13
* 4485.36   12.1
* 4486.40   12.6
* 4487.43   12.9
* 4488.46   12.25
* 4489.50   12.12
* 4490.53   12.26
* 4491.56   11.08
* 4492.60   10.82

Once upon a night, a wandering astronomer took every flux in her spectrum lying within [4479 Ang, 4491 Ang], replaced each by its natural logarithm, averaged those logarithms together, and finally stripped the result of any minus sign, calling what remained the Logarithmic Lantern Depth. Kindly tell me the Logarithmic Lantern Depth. 2.51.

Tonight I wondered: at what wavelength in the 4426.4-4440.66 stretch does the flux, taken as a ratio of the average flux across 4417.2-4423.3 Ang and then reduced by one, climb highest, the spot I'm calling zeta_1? 4440.15 Ang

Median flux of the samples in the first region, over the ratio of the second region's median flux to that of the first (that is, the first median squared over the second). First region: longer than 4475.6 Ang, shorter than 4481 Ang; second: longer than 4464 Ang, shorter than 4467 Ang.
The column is 11.6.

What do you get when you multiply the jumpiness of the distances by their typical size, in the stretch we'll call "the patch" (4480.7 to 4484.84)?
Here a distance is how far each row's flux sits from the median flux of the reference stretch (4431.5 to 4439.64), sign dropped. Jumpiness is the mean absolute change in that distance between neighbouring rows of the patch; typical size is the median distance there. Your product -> 0.26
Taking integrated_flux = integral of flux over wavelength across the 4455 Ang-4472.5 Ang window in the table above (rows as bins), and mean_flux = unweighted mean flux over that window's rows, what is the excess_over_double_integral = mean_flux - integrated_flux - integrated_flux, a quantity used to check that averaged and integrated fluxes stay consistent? -376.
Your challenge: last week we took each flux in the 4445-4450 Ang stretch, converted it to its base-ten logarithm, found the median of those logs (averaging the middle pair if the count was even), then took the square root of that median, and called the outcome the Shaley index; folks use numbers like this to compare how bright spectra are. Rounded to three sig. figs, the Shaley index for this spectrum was 1.04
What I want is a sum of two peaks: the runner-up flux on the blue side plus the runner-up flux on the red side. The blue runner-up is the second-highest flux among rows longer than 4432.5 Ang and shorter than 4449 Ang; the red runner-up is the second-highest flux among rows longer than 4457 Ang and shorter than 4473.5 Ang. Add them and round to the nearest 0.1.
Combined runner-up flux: 24.5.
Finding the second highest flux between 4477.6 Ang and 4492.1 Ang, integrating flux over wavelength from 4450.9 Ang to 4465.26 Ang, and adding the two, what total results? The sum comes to 168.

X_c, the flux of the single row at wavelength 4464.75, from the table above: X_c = 10.91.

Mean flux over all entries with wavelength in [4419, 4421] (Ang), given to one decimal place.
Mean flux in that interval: 12.2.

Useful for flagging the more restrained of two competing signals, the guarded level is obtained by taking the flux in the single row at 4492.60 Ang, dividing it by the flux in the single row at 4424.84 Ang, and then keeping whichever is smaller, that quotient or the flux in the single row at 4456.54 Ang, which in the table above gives 0.95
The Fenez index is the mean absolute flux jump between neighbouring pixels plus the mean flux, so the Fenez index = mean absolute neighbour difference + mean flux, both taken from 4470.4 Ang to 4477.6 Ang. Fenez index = 11.6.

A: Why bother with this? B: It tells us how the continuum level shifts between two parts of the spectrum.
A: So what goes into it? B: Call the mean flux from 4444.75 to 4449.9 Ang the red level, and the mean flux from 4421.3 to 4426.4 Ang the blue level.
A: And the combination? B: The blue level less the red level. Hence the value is -0.2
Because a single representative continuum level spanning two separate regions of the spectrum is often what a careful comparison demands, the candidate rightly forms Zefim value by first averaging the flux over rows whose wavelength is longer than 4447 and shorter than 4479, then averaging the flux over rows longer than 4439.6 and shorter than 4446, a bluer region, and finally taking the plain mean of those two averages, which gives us 11.7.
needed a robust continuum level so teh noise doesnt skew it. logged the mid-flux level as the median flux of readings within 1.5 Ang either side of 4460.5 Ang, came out 11.6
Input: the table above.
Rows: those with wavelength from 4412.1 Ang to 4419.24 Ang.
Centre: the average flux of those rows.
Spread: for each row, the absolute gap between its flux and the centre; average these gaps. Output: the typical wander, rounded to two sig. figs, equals 0.64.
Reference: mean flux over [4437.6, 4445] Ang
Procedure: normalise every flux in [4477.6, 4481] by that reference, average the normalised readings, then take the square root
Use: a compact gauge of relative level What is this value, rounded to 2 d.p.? 1.00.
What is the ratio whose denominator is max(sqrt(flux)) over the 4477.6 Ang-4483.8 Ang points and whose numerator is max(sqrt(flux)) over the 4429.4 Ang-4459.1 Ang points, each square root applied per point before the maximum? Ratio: 1.010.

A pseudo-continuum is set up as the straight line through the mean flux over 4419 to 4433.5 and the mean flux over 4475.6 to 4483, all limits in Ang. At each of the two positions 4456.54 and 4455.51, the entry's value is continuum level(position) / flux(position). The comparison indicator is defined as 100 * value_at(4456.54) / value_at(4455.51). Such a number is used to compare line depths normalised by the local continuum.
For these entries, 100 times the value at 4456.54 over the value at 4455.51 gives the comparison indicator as 97.6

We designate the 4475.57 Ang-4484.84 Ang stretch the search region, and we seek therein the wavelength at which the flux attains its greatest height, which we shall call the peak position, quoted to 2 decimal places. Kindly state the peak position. 4482.27 Ang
